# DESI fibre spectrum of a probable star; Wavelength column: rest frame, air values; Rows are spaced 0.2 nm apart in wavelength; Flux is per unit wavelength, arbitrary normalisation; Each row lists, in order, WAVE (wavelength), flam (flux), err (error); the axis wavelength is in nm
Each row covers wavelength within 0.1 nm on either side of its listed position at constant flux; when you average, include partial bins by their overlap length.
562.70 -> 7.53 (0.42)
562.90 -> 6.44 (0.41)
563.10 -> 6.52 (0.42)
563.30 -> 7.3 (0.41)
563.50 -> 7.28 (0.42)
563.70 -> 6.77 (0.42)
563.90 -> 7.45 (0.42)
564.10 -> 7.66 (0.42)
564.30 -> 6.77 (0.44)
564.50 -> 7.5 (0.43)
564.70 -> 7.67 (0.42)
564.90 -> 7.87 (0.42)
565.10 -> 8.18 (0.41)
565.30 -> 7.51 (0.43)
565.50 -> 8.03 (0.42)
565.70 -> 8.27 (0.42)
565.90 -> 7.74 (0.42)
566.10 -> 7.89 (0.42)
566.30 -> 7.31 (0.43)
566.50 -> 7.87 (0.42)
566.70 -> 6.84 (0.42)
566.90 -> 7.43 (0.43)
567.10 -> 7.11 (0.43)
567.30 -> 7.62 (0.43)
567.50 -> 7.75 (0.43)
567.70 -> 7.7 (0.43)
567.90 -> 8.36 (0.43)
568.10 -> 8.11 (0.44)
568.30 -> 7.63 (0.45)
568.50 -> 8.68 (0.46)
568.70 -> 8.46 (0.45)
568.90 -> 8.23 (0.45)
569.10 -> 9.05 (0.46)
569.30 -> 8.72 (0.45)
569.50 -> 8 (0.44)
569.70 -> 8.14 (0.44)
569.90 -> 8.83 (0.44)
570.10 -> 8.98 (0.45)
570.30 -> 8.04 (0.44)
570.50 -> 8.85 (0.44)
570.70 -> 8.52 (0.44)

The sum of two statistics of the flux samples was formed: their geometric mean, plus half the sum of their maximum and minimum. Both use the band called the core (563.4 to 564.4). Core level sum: 14.4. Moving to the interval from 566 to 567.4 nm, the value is 14.8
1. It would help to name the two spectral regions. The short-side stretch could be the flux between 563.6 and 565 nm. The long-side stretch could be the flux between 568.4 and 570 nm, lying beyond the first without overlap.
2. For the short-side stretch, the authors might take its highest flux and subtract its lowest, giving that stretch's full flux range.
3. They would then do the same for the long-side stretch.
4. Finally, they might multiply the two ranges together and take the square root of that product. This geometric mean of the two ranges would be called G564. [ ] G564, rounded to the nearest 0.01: 1.07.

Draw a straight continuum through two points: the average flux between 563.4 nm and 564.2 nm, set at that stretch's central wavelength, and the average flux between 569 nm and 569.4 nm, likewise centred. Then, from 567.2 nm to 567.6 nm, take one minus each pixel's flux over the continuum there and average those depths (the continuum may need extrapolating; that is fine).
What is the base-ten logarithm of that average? -1.1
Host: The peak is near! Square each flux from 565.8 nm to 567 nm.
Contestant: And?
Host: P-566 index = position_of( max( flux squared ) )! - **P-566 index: 566.10 nm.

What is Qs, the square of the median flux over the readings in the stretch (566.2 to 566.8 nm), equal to 53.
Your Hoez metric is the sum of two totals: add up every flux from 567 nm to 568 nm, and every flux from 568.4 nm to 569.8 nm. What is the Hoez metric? 98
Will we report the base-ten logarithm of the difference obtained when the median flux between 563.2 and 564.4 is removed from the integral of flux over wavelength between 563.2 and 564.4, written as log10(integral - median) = 0.13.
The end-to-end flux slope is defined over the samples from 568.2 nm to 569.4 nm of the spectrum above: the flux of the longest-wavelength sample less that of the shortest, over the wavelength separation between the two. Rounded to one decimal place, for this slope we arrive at 1.1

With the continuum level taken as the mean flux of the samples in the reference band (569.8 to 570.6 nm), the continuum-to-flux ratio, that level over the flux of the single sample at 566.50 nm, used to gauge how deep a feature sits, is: 1.10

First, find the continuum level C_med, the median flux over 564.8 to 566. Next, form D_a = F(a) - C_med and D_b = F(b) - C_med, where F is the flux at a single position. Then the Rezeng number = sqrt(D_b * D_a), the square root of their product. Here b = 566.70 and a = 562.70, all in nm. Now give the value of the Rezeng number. 0.68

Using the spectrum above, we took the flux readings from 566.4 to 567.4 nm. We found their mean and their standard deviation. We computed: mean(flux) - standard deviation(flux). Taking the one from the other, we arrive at 7.0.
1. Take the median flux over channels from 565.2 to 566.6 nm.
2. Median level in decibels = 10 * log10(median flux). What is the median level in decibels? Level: 8.96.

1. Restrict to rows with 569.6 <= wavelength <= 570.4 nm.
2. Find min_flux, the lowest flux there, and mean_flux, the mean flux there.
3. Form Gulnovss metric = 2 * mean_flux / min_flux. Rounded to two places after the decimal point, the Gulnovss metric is 2.11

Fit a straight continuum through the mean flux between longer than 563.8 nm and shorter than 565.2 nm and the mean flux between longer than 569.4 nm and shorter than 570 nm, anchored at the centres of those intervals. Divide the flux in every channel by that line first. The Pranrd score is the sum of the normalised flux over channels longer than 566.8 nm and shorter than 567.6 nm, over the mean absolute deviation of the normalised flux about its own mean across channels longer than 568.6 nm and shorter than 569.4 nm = 128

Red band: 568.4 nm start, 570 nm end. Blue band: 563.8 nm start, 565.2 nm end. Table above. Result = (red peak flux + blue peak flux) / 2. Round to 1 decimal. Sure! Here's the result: 8.6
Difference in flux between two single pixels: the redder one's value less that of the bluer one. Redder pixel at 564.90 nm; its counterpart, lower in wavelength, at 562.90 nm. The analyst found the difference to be 1.4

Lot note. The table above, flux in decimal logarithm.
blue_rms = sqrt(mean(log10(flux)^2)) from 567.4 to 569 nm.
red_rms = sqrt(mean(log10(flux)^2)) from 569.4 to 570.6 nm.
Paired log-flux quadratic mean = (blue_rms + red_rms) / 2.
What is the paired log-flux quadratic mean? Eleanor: 0.918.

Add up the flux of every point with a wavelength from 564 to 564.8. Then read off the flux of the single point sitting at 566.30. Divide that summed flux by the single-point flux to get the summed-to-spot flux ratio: 4.05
